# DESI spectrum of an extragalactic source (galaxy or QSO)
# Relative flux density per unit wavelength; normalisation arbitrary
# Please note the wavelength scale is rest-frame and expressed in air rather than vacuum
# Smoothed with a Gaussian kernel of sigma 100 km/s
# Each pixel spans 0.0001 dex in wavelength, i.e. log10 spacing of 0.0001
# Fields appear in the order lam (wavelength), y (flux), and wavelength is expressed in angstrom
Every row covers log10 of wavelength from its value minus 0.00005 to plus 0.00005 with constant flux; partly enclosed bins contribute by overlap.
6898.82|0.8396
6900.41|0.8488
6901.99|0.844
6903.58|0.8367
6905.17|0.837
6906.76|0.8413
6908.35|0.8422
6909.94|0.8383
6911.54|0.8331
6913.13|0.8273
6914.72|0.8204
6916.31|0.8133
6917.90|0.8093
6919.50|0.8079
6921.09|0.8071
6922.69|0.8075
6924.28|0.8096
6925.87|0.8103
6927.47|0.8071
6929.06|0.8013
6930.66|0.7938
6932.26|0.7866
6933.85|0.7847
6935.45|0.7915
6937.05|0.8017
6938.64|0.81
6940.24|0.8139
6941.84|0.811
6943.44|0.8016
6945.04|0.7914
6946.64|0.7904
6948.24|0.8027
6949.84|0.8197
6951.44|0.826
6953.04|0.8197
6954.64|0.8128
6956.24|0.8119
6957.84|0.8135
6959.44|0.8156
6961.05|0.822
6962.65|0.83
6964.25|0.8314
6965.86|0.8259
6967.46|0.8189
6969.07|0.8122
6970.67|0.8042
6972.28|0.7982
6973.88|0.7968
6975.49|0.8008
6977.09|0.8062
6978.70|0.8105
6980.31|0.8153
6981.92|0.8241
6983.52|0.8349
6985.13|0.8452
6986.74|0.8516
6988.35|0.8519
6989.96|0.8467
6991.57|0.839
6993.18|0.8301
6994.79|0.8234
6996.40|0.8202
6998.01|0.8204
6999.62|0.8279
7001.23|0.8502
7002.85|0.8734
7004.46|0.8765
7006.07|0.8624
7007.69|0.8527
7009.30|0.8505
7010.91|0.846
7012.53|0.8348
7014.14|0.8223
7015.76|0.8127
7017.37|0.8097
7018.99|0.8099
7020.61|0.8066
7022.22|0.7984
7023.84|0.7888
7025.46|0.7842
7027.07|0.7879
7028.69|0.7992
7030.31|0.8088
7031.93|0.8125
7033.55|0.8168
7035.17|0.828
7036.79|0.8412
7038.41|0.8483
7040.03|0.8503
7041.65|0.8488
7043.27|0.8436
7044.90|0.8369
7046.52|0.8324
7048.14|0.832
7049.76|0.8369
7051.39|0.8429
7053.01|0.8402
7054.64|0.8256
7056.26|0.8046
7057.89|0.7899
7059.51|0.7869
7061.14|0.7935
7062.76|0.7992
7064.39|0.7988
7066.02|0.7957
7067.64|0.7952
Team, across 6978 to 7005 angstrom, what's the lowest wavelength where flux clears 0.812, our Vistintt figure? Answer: 6980.31 angstrom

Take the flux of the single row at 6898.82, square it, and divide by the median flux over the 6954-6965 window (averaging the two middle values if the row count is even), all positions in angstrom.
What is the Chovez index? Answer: 0.86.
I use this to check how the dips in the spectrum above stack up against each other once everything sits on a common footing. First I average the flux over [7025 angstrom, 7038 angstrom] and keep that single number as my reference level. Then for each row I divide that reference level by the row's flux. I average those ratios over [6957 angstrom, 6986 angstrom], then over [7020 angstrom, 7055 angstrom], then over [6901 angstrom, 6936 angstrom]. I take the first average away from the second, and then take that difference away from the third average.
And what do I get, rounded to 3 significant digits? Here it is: 1.00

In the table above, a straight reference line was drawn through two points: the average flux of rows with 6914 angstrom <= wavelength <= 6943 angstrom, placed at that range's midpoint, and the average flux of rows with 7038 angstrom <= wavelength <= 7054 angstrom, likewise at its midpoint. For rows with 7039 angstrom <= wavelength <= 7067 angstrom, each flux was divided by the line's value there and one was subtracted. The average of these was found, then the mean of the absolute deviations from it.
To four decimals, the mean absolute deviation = 0.0273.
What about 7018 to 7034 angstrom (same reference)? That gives 0.0112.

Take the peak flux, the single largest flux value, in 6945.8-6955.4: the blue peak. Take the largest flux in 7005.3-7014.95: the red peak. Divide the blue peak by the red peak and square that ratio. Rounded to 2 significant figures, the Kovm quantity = 0.92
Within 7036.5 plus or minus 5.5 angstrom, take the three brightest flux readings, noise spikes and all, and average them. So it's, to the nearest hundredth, 0.85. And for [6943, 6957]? 0.82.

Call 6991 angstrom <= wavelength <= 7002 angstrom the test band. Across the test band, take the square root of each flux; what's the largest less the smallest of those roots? 0.016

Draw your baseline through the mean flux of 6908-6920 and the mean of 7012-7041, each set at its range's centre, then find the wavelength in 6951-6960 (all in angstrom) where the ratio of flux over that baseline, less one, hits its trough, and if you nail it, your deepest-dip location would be 6956.24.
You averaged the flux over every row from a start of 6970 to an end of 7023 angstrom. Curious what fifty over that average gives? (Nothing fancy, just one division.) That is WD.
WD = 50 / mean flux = 60.3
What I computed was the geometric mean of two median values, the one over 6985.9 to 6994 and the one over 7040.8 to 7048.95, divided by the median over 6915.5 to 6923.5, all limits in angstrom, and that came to 1.04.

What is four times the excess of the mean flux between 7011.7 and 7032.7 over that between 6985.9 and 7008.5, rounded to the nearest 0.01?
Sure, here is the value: -0.16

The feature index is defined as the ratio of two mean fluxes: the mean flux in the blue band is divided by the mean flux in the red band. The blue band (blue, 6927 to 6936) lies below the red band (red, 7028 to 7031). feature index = 0.99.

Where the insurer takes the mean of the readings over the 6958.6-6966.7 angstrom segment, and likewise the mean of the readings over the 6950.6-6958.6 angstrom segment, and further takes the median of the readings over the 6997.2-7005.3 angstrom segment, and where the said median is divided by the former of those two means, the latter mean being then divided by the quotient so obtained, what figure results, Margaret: 0.793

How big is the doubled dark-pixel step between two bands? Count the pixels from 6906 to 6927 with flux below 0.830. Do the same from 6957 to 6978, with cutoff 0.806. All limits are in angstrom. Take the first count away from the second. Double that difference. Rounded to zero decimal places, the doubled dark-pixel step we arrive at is -10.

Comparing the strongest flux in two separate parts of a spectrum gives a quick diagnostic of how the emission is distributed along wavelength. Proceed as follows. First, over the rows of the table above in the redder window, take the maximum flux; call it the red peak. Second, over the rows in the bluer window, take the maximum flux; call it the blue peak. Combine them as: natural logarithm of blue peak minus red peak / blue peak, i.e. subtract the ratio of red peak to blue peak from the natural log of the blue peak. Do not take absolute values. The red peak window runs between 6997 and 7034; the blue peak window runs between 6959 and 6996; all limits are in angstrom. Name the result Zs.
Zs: -1.19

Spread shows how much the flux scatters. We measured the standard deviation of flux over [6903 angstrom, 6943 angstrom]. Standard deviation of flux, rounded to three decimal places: 0.017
